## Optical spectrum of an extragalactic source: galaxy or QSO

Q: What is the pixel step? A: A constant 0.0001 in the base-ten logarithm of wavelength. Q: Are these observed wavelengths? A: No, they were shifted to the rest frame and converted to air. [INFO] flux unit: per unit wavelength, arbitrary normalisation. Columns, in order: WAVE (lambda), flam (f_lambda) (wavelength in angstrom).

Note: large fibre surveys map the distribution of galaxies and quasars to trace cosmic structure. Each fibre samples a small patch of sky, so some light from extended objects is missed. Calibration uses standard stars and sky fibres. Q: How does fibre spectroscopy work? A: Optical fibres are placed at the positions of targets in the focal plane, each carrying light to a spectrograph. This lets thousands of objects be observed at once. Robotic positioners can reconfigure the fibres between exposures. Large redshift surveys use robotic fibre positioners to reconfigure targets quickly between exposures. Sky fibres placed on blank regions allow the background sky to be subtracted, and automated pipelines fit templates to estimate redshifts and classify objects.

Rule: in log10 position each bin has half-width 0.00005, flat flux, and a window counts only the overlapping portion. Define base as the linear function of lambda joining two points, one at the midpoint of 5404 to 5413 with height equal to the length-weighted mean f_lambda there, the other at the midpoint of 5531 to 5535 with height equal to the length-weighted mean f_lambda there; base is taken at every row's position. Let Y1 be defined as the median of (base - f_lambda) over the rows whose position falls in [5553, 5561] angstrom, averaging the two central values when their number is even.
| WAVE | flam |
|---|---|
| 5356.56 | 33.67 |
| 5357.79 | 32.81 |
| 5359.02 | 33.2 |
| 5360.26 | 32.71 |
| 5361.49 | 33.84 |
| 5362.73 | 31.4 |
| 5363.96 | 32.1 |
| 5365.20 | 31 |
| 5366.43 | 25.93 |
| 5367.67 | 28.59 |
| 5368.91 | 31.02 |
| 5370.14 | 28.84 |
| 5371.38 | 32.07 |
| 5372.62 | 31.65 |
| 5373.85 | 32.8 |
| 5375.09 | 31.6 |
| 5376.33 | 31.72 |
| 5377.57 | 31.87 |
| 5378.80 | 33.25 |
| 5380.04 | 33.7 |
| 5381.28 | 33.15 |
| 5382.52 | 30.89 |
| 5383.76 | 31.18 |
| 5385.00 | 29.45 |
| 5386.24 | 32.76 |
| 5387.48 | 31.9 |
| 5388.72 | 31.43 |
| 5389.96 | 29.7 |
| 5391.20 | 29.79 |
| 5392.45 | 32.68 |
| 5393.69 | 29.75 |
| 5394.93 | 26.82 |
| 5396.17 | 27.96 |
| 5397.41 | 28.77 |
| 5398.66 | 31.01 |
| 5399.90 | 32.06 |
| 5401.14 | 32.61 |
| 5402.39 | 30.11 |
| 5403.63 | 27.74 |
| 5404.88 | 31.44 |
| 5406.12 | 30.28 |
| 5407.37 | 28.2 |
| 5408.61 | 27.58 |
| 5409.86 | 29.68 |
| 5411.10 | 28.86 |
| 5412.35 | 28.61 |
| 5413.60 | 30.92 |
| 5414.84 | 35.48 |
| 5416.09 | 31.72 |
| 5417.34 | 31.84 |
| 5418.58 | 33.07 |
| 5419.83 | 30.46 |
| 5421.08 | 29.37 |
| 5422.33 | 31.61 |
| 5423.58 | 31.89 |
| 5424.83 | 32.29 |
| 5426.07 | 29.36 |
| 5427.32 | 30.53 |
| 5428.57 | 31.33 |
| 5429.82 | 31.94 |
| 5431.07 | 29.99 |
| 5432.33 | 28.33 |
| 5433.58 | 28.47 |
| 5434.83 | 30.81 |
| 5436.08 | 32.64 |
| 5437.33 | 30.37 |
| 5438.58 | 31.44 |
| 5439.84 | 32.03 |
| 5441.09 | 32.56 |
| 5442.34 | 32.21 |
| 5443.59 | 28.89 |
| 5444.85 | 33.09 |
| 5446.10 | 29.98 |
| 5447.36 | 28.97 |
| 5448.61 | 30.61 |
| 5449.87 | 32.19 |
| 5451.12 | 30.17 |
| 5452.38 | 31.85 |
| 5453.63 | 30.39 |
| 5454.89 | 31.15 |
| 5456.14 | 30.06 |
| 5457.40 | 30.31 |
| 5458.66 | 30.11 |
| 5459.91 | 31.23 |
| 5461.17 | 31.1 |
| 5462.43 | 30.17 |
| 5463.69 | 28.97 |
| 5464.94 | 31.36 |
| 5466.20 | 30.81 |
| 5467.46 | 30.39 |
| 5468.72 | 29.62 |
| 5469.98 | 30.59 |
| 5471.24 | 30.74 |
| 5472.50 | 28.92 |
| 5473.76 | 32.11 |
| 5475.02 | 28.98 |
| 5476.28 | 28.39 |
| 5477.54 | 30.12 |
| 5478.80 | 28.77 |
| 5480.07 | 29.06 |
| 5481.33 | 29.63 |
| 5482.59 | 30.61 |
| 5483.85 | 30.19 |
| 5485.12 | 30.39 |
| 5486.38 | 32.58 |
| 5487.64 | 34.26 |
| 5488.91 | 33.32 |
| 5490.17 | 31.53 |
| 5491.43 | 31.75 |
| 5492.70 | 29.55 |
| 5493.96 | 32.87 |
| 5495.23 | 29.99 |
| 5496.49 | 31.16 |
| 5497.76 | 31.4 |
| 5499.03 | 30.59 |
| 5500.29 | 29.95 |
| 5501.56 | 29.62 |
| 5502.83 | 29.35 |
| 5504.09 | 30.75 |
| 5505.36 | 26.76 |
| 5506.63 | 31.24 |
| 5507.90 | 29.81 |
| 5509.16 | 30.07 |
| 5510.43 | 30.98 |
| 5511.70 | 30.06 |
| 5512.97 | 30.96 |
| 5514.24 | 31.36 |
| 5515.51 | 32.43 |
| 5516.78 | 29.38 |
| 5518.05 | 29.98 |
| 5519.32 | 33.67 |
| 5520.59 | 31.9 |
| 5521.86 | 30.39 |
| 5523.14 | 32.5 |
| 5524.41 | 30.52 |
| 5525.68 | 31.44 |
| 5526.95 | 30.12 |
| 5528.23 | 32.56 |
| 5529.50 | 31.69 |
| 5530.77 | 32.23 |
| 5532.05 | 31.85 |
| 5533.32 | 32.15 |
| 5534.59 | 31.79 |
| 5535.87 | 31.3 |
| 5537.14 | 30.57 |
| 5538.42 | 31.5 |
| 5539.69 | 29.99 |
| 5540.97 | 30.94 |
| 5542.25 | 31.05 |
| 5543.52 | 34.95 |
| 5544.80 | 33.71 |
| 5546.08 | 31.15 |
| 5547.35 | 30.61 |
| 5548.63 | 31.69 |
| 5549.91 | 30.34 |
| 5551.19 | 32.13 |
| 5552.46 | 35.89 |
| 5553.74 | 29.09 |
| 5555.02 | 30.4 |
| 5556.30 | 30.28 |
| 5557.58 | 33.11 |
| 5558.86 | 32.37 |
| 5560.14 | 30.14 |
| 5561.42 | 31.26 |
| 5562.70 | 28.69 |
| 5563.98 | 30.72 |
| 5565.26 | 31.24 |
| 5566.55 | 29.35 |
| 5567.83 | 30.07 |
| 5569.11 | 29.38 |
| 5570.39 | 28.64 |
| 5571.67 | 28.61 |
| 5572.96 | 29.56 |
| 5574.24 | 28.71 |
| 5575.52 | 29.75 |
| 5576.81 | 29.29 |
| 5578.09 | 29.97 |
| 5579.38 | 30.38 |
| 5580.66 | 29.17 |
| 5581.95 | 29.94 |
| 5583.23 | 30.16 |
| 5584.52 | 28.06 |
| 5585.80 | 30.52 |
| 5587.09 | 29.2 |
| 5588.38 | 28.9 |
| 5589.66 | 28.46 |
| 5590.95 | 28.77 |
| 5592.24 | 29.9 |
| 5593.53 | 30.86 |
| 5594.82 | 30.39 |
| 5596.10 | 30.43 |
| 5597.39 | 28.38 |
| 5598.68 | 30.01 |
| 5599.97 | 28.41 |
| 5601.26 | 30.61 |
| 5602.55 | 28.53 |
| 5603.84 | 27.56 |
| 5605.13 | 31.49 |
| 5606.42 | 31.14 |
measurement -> 2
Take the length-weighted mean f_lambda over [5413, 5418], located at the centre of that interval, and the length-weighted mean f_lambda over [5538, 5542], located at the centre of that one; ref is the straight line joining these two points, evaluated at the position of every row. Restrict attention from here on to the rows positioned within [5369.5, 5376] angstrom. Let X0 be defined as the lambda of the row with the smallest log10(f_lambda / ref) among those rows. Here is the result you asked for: 5370.14 angstrom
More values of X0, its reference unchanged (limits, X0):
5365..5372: 5366.43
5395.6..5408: 5403.63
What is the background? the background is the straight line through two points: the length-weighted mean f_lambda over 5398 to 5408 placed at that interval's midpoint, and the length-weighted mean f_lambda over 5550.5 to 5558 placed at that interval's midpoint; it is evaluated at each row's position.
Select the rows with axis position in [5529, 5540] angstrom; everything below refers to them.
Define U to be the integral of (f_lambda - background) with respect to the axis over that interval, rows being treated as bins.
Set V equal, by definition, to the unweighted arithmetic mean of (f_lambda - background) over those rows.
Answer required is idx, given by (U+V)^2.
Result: 2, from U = -1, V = -0.2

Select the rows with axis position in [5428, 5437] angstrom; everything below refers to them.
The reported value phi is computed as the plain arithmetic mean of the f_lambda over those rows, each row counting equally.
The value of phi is 30.5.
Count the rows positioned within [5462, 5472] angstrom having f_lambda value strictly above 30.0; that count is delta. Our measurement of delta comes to 6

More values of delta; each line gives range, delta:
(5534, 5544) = 7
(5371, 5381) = 8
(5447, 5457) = 7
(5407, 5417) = 3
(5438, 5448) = 5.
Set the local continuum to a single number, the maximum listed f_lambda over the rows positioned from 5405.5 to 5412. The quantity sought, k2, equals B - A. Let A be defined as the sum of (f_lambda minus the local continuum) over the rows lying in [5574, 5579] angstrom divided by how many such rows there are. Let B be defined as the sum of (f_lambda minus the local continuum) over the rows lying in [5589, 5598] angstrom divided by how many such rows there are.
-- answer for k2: 0.17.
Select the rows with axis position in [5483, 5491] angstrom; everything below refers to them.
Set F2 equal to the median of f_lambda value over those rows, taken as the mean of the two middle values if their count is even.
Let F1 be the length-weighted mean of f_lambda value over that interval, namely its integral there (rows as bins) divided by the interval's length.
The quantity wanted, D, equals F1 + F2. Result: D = 64.1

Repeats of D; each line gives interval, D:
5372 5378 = 63.6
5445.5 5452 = 60.6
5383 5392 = 62.1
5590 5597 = 60.3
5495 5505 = 60.6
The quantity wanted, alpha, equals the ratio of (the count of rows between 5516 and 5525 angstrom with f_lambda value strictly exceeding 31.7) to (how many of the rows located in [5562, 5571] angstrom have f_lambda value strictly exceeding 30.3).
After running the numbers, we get 1.5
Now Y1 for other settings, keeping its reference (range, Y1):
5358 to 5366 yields -4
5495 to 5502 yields 1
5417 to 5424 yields -2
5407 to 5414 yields 1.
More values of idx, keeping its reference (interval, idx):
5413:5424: 231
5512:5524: 2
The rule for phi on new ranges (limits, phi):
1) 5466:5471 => 30.4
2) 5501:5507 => 29.5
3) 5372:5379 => 32.1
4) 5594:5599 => 29.8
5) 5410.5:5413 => 28.7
